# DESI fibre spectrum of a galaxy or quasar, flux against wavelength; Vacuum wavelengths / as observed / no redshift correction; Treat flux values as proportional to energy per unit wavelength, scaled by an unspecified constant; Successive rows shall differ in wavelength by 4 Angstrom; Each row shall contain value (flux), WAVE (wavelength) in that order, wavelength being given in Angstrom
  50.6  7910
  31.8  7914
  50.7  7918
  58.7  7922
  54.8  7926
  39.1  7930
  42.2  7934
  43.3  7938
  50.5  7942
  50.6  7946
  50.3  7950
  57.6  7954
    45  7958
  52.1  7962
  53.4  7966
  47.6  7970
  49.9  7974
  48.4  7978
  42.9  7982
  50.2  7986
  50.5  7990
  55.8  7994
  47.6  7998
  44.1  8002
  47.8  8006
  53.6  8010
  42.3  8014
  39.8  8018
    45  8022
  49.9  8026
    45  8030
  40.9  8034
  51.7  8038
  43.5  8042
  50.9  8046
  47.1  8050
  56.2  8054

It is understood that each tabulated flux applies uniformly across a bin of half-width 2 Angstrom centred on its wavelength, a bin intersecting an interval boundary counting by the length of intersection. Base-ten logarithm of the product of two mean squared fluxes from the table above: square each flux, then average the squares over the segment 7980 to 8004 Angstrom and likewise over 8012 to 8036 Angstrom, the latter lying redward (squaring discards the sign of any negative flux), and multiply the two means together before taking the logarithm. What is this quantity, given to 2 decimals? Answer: 6.66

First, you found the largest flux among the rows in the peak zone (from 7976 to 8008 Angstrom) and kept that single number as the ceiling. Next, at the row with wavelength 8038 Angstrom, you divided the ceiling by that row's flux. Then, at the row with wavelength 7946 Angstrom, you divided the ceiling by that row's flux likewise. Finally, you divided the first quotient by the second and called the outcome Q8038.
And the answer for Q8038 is 1.0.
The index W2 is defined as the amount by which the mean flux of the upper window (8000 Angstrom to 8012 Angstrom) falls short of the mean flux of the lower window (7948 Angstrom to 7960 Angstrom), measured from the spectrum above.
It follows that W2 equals 2.5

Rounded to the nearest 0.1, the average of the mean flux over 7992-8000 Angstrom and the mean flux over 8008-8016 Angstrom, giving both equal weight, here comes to 49.8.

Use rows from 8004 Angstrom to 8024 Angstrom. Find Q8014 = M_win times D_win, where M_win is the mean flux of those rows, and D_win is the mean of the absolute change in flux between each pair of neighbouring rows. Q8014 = 283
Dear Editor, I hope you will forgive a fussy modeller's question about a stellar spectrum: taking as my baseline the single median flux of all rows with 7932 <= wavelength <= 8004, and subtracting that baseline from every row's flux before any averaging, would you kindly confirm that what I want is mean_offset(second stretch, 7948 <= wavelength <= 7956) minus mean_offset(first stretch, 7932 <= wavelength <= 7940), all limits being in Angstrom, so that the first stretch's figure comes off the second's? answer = 11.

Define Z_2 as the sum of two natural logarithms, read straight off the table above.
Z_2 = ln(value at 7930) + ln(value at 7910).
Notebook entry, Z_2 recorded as 7.59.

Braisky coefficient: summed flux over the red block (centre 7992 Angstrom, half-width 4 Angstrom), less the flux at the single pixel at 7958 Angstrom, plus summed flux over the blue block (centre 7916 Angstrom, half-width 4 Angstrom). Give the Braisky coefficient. 144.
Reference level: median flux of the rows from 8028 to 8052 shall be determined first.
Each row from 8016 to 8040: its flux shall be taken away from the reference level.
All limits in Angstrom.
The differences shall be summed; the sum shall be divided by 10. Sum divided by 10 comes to 0.4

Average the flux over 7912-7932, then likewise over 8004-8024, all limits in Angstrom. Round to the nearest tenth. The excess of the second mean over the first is -1.3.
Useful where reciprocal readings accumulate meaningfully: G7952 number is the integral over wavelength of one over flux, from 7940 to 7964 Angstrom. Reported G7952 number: 0.473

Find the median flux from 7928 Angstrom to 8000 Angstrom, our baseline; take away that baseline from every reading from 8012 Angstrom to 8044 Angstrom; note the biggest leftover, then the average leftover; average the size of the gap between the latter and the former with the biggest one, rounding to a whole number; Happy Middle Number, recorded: 4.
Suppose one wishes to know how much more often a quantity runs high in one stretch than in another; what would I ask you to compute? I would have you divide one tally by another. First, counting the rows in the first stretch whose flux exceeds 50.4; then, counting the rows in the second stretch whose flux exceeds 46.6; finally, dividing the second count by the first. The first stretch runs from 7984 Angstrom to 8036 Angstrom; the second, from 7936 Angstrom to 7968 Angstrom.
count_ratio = 2.00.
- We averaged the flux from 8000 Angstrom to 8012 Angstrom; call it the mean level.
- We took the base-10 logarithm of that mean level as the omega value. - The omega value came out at 1.69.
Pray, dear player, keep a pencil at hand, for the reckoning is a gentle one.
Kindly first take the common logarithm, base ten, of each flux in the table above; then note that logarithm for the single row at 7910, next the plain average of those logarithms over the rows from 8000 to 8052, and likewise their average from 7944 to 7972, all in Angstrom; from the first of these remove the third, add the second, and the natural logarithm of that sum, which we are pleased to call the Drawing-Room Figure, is 0.51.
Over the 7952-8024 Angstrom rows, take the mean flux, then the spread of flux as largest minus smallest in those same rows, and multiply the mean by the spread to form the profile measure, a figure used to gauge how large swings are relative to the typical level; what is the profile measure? 864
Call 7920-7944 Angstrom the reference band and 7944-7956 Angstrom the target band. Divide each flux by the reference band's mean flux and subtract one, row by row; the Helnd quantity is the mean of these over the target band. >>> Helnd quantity 0.10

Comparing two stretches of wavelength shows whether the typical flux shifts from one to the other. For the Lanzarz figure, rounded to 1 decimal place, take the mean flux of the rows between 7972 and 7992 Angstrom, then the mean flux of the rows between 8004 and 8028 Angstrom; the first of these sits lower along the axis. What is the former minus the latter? 2.0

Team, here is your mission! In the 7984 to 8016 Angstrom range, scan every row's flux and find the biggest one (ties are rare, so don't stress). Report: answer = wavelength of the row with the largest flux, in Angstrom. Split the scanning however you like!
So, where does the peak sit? 7994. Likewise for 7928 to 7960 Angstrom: 7954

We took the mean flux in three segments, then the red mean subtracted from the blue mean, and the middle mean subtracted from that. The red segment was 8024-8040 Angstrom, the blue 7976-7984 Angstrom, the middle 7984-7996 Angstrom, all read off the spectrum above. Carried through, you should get -53.4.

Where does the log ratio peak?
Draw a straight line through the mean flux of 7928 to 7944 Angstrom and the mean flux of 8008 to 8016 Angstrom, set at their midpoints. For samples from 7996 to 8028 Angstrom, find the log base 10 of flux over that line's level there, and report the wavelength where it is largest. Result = 8010 Angstrom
